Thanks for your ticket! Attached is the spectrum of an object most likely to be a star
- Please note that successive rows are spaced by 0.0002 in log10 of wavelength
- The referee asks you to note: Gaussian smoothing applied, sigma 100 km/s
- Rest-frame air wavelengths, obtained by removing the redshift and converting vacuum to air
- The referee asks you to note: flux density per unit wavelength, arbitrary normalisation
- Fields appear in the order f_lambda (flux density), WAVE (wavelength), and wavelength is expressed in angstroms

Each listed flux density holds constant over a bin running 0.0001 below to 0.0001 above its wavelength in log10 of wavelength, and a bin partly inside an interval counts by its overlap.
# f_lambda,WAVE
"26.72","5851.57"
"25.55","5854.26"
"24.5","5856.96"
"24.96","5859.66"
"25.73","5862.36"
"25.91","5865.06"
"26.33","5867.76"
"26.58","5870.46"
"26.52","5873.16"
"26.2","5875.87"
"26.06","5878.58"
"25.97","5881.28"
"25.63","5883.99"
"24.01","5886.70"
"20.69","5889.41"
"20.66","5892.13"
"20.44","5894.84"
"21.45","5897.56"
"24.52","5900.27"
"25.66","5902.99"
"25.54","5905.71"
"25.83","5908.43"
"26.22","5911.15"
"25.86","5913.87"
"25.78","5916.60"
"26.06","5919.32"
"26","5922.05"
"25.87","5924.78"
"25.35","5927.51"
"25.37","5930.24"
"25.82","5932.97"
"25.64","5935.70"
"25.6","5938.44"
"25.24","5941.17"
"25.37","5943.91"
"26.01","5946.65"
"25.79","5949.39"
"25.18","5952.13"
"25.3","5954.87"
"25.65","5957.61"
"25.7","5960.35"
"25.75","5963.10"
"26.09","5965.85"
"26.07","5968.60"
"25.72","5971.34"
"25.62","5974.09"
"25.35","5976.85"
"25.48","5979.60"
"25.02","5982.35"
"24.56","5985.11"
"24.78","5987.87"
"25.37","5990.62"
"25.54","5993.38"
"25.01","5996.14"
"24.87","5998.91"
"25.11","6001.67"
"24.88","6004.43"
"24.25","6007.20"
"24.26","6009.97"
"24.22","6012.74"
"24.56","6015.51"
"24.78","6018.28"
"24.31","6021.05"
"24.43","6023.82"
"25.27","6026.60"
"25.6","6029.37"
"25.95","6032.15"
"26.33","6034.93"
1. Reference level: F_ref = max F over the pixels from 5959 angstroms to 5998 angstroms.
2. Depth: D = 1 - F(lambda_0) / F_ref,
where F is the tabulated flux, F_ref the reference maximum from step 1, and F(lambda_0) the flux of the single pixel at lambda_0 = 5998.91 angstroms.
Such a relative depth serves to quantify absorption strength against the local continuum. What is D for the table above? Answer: 0.047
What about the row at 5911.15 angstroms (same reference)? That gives -0.005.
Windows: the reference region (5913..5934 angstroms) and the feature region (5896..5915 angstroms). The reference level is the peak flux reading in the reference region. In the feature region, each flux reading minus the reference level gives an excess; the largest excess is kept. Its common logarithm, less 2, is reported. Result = -2.80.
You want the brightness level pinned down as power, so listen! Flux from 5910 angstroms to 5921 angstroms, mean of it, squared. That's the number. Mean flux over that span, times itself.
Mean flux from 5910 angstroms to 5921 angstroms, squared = 675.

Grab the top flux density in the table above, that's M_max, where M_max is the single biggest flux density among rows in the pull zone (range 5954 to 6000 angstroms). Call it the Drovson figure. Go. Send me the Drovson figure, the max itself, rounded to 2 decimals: 26.09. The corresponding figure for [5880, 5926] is 26.22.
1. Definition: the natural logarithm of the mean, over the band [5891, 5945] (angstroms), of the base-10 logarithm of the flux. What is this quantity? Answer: 0.333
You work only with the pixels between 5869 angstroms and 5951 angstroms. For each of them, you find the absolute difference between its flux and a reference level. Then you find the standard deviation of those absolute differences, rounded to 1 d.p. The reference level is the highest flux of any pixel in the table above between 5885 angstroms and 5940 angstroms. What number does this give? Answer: 1.7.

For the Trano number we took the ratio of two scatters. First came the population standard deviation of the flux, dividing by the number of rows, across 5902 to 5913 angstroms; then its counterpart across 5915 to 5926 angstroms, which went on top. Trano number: 0.43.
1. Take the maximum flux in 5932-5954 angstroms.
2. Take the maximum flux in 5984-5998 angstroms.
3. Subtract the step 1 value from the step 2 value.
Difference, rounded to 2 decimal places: -0.47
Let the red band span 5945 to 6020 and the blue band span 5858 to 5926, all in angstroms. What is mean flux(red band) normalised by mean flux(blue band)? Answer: 1.01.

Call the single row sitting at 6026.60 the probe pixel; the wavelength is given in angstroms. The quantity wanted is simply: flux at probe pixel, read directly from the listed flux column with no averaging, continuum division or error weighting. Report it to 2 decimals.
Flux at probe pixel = 25.27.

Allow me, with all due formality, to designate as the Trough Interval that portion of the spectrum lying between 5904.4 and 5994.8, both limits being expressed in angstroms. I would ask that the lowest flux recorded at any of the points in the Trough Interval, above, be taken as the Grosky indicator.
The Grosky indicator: 24.56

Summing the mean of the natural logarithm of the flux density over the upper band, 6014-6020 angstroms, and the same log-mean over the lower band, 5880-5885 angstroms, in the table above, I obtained 6.456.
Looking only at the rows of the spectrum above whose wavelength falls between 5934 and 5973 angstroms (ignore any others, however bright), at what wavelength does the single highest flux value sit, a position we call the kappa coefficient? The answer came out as 5965.85 angstroms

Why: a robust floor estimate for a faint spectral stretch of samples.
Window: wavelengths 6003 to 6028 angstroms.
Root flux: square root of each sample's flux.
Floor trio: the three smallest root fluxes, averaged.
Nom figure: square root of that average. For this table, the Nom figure 2.22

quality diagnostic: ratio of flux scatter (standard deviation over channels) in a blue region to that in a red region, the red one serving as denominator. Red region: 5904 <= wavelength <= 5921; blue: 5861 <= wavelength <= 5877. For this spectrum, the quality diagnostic 1.43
